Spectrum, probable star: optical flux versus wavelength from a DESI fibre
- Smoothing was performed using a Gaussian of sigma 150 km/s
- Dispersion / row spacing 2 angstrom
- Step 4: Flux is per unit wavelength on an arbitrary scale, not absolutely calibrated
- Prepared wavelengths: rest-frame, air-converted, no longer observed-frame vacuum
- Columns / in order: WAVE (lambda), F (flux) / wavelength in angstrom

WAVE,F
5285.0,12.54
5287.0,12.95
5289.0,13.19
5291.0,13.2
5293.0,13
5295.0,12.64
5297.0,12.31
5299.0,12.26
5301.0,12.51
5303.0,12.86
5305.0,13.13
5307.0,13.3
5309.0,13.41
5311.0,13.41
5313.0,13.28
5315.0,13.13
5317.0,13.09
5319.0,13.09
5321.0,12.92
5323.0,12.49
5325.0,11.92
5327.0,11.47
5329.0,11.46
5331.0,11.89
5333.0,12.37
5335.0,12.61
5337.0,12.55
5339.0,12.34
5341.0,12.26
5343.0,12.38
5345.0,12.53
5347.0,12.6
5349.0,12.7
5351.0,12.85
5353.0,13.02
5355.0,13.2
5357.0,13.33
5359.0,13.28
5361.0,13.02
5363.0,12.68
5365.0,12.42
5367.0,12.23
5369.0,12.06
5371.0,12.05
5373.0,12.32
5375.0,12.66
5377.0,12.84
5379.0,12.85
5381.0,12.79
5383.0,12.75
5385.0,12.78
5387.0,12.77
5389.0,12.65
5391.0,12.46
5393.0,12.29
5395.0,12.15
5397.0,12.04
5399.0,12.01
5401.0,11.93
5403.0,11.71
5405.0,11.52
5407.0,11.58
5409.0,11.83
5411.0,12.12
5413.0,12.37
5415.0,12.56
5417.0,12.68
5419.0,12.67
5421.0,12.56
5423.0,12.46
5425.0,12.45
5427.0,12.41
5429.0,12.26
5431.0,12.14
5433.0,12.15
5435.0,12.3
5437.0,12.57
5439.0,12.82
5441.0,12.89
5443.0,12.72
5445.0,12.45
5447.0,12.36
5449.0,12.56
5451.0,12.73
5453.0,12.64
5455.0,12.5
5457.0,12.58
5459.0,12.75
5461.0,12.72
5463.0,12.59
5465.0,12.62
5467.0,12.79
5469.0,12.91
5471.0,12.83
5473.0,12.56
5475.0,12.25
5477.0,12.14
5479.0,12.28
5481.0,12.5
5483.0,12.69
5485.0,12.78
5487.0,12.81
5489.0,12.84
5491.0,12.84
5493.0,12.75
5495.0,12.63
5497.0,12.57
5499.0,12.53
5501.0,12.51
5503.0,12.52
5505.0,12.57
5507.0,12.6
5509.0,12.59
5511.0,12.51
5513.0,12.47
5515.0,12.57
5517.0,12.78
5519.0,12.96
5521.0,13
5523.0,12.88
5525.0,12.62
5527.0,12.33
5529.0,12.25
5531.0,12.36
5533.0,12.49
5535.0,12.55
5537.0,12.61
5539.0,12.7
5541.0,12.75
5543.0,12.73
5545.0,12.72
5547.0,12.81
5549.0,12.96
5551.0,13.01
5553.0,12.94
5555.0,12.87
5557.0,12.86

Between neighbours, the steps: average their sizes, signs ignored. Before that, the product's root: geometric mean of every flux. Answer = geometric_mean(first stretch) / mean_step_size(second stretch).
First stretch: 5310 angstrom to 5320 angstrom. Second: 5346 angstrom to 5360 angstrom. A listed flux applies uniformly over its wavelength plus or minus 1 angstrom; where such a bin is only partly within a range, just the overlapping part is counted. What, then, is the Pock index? 102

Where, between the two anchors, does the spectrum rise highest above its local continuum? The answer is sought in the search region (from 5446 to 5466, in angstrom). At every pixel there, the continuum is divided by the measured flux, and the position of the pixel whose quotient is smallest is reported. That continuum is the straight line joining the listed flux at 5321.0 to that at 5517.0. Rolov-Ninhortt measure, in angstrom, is 5459.0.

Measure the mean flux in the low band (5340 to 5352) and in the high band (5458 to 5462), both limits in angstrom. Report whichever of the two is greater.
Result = 12.7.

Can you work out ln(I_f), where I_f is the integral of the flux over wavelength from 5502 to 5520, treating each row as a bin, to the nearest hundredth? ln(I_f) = 5.43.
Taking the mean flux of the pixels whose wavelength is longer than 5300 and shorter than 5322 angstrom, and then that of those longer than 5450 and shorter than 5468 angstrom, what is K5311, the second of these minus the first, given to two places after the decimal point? -0.44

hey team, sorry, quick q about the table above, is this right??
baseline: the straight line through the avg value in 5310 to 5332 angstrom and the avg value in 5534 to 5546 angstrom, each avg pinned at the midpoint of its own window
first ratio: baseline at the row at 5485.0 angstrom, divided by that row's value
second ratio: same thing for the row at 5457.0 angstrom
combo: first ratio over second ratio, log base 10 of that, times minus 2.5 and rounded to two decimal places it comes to 0.02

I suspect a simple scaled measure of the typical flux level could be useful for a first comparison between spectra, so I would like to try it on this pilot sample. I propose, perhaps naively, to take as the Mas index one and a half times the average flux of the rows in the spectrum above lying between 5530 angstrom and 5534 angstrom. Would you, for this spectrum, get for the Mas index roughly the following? 18.6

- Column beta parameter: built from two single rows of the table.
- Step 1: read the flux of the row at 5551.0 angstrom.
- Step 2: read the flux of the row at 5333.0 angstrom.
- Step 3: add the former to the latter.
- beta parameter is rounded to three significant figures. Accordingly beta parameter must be 25.4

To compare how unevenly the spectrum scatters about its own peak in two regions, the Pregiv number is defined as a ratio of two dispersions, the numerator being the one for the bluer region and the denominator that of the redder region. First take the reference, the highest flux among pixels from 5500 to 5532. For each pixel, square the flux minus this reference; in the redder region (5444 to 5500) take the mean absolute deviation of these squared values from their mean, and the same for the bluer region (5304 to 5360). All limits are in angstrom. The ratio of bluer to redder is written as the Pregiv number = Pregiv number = 3.2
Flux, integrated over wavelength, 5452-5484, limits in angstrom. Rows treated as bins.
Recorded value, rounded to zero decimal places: 403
